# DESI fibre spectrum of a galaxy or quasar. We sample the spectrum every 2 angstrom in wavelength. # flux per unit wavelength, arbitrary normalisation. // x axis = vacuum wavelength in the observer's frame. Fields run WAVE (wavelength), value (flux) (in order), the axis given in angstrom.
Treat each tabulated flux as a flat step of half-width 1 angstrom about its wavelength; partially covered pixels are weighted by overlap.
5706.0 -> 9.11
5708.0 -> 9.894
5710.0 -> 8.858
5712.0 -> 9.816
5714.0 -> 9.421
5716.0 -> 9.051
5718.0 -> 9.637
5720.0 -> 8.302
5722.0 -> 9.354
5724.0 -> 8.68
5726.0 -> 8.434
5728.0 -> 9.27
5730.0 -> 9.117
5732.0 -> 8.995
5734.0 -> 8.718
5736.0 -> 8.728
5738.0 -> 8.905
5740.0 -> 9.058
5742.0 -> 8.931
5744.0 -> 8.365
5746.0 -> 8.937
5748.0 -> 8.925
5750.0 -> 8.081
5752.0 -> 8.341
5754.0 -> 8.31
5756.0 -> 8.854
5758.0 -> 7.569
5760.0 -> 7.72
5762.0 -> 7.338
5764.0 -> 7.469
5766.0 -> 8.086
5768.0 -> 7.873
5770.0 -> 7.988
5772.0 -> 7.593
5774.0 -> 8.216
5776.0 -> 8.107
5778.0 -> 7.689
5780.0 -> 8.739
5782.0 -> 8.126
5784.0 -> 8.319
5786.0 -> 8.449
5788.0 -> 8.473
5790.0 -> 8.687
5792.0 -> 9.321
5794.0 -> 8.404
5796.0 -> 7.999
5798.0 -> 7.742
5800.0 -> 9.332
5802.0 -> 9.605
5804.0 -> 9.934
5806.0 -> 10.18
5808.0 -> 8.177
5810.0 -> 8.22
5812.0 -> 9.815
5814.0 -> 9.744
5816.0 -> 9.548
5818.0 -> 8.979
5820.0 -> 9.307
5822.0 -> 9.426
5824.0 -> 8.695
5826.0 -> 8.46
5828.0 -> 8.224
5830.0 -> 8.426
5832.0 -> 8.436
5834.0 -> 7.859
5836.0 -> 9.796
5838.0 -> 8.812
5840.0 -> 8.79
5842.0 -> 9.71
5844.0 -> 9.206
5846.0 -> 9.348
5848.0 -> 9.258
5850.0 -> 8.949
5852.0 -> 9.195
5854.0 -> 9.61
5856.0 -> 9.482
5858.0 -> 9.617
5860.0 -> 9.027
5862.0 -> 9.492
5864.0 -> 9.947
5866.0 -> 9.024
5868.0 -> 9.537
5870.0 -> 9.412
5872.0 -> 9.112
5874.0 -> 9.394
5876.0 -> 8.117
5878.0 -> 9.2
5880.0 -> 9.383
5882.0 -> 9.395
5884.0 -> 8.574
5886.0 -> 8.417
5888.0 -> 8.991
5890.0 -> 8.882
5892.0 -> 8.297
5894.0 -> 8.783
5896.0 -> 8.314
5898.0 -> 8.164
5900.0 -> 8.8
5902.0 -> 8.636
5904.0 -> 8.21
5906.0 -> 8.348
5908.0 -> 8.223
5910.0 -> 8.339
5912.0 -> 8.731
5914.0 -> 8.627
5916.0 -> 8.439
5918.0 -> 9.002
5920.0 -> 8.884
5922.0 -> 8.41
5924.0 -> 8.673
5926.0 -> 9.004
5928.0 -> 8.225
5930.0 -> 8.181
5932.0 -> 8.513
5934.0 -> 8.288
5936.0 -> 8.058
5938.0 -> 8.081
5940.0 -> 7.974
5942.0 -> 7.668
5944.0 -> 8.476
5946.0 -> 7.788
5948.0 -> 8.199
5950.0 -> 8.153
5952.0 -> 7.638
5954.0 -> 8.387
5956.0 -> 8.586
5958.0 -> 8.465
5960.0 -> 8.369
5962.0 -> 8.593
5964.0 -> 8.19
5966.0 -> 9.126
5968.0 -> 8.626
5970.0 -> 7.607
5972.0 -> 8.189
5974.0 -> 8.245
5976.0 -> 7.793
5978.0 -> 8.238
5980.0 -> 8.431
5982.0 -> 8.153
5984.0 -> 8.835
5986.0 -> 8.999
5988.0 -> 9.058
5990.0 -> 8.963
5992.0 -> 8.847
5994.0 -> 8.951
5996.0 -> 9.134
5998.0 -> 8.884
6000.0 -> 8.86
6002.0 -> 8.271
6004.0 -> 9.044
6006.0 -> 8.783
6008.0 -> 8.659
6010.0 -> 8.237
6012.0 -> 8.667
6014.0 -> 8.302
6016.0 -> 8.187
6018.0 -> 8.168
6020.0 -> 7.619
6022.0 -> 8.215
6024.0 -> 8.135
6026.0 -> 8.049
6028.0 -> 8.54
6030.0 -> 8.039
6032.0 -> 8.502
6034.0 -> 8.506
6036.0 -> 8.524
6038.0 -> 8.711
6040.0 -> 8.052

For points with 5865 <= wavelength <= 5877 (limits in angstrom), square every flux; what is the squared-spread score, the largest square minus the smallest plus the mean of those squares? 108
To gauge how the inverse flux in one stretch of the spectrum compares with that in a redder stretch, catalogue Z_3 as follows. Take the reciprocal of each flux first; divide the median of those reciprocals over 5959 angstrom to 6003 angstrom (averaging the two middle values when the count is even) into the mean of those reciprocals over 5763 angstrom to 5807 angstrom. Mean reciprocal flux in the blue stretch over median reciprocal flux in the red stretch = 1.02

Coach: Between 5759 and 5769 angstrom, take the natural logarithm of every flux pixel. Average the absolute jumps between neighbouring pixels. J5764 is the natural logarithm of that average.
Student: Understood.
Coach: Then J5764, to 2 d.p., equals -3.13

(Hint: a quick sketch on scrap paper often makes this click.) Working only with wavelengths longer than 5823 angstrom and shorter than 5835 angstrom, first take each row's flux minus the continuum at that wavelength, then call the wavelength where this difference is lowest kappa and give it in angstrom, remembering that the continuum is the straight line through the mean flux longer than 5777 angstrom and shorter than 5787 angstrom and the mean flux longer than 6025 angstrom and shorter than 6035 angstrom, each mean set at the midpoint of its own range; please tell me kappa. 5834.0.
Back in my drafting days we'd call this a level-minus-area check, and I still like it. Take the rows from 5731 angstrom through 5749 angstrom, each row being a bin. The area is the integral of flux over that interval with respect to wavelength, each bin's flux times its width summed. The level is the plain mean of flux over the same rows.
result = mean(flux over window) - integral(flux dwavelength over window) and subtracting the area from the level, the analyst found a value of -150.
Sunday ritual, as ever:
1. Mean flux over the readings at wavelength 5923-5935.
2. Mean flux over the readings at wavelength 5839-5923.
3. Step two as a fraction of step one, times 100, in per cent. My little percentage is 105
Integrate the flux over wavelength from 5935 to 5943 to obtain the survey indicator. 64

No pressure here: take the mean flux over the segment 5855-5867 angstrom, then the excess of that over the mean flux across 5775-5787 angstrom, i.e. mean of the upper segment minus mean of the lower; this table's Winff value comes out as 1.2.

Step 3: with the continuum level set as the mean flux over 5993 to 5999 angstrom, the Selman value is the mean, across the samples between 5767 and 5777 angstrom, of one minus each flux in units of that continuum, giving 0.12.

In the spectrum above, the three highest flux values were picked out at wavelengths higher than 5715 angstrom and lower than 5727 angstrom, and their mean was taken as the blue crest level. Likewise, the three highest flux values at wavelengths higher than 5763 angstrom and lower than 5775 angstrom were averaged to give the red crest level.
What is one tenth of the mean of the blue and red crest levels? 0.872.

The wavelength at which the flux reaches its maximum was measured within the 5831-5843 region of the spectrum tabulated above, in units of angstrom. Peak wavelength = 5836.0 angstrom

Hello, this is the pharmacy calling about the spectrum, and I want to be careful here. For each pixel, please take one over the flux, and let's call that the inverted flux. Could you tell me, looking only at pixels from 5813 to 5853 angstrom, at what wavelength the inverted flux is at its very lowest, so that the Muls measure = 5836.0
